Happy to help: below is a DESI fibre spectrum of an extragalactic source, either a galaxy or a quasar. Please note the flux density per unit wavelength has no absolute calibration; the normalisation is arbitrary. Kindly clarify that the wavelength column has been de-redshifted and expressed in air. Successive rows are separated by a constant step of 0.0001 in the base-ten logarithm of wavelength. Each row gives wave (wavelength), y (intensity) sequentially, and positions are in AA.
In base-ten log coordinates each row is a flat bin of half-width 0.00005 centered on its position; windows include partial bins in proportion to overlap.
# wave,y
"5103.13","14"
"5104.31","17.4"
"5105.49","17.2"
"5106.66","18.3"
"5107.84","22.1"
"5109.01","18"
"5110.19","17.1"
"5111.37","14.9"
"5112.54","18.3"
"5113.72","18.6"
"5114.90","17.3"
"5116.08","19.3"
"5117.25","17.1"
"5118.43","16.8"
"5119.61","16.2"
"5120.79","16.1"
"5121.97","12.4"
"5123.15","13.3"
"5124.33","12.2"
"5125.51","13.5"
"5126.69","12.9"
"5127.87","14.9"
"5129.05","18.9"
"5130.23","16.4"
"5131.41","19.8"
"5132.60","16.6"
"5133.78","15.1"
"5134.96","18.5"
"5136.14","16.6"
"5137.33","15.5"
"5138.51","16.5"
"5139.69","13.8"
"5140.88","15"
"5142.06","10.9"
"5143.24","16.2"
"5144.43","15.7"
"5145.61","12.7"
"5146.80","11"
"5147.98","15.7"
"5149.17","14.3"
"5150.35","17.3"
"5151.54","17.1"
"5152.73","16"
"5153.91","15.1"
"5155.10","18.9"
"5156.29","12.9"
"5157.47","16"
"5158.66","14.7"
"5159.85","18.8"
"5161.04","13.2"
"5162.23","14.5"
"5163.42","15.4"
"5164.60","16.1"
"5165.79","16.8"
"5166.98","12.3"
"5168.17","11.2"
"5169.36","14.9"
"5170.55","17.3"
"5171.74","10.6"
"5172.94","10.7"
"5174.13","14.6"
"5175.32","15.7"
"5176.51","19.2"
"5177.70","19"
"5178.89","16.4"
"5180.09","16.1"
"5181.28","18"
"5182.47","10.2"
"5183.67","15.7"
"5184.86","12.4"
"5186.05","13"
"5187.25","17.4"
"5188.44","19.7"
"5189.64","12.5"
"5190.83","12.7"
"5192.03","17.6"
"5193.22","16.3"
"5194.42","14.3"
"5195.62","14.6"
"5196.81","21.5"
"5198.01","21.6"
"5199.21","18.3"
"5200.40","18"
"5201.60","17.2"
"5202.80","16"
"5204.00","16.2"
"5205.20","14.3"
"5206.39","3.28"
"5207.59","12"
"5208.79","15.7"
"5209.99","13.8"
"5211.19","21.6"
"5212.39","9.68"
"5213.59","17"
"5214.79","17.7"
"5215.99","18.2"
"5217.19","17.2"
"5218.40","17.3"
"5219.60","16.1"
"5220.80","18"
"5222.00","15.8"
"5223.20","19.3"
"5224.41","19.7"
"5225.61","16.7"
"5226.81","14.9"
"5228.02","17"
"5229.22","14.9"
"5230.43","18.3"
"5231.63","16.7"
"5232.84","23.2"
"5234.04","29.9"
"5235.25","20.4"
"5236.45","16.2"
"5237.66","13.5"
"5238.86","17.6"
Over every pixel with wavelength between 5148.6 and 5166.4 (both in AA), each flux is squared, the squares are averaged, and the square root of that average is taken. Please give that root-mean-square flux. 15.9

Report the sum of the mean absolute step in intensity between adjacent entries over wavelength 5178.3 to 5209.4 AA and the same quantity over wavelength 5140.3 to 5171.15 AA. 5.8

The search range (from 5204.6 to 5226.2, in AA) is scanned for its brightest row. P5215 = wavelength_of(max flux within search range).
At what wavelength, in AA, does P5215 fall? 5211.19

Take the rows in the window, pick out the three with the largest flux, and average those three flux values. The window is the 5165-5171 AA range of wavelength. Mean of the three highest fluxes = 16.3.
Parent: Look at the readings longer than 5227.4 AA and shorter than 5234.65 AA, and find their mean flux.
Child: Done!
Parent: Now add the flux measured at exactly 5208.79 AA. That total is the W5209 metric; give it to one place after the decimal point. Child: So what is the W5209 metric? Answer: 35.7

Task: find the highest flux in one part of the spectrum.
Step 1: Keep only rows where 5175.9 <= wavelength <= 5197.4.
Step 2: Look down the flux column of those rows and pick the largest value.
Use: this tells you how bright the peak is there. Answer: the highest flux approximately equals 21.5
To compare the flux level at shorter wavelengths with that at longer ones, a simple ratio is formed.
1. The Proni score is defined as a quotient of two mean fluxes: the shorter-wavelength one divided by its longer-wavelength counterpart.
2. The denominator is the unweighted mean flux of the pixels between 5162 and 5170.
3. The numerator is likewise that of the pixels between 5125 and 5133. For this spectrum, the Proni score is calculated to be 1.12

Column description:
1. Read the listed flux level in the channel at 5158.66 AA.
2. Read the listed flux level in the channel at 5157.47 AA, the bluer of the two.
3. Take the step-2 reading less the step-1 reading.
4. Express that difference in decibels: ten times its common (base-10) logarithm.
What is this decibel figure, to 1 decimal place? 1.1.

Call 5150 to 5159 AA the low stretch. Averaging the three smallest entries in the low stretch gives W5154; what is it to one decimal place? 14.2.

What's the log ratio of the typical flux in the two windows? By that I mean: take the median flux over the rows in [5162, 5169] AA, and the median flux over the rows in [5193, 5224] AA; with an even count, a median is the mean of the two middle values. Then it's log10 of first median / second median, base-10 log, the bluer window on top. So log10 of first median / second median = -0.047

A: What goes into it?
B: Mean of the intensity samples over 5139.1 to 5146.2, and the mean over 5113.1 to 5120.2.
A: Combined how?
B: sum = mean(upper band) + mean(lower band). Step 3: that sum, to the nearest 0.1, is 31.6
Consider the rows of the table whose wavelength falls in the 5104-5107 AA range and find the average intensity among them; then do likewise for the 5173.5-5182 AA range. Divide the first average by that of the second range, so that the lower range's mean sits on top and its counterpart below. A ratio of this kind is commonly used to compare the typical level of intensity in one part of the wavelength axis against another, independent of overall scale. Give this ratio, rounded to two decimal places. 1.04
